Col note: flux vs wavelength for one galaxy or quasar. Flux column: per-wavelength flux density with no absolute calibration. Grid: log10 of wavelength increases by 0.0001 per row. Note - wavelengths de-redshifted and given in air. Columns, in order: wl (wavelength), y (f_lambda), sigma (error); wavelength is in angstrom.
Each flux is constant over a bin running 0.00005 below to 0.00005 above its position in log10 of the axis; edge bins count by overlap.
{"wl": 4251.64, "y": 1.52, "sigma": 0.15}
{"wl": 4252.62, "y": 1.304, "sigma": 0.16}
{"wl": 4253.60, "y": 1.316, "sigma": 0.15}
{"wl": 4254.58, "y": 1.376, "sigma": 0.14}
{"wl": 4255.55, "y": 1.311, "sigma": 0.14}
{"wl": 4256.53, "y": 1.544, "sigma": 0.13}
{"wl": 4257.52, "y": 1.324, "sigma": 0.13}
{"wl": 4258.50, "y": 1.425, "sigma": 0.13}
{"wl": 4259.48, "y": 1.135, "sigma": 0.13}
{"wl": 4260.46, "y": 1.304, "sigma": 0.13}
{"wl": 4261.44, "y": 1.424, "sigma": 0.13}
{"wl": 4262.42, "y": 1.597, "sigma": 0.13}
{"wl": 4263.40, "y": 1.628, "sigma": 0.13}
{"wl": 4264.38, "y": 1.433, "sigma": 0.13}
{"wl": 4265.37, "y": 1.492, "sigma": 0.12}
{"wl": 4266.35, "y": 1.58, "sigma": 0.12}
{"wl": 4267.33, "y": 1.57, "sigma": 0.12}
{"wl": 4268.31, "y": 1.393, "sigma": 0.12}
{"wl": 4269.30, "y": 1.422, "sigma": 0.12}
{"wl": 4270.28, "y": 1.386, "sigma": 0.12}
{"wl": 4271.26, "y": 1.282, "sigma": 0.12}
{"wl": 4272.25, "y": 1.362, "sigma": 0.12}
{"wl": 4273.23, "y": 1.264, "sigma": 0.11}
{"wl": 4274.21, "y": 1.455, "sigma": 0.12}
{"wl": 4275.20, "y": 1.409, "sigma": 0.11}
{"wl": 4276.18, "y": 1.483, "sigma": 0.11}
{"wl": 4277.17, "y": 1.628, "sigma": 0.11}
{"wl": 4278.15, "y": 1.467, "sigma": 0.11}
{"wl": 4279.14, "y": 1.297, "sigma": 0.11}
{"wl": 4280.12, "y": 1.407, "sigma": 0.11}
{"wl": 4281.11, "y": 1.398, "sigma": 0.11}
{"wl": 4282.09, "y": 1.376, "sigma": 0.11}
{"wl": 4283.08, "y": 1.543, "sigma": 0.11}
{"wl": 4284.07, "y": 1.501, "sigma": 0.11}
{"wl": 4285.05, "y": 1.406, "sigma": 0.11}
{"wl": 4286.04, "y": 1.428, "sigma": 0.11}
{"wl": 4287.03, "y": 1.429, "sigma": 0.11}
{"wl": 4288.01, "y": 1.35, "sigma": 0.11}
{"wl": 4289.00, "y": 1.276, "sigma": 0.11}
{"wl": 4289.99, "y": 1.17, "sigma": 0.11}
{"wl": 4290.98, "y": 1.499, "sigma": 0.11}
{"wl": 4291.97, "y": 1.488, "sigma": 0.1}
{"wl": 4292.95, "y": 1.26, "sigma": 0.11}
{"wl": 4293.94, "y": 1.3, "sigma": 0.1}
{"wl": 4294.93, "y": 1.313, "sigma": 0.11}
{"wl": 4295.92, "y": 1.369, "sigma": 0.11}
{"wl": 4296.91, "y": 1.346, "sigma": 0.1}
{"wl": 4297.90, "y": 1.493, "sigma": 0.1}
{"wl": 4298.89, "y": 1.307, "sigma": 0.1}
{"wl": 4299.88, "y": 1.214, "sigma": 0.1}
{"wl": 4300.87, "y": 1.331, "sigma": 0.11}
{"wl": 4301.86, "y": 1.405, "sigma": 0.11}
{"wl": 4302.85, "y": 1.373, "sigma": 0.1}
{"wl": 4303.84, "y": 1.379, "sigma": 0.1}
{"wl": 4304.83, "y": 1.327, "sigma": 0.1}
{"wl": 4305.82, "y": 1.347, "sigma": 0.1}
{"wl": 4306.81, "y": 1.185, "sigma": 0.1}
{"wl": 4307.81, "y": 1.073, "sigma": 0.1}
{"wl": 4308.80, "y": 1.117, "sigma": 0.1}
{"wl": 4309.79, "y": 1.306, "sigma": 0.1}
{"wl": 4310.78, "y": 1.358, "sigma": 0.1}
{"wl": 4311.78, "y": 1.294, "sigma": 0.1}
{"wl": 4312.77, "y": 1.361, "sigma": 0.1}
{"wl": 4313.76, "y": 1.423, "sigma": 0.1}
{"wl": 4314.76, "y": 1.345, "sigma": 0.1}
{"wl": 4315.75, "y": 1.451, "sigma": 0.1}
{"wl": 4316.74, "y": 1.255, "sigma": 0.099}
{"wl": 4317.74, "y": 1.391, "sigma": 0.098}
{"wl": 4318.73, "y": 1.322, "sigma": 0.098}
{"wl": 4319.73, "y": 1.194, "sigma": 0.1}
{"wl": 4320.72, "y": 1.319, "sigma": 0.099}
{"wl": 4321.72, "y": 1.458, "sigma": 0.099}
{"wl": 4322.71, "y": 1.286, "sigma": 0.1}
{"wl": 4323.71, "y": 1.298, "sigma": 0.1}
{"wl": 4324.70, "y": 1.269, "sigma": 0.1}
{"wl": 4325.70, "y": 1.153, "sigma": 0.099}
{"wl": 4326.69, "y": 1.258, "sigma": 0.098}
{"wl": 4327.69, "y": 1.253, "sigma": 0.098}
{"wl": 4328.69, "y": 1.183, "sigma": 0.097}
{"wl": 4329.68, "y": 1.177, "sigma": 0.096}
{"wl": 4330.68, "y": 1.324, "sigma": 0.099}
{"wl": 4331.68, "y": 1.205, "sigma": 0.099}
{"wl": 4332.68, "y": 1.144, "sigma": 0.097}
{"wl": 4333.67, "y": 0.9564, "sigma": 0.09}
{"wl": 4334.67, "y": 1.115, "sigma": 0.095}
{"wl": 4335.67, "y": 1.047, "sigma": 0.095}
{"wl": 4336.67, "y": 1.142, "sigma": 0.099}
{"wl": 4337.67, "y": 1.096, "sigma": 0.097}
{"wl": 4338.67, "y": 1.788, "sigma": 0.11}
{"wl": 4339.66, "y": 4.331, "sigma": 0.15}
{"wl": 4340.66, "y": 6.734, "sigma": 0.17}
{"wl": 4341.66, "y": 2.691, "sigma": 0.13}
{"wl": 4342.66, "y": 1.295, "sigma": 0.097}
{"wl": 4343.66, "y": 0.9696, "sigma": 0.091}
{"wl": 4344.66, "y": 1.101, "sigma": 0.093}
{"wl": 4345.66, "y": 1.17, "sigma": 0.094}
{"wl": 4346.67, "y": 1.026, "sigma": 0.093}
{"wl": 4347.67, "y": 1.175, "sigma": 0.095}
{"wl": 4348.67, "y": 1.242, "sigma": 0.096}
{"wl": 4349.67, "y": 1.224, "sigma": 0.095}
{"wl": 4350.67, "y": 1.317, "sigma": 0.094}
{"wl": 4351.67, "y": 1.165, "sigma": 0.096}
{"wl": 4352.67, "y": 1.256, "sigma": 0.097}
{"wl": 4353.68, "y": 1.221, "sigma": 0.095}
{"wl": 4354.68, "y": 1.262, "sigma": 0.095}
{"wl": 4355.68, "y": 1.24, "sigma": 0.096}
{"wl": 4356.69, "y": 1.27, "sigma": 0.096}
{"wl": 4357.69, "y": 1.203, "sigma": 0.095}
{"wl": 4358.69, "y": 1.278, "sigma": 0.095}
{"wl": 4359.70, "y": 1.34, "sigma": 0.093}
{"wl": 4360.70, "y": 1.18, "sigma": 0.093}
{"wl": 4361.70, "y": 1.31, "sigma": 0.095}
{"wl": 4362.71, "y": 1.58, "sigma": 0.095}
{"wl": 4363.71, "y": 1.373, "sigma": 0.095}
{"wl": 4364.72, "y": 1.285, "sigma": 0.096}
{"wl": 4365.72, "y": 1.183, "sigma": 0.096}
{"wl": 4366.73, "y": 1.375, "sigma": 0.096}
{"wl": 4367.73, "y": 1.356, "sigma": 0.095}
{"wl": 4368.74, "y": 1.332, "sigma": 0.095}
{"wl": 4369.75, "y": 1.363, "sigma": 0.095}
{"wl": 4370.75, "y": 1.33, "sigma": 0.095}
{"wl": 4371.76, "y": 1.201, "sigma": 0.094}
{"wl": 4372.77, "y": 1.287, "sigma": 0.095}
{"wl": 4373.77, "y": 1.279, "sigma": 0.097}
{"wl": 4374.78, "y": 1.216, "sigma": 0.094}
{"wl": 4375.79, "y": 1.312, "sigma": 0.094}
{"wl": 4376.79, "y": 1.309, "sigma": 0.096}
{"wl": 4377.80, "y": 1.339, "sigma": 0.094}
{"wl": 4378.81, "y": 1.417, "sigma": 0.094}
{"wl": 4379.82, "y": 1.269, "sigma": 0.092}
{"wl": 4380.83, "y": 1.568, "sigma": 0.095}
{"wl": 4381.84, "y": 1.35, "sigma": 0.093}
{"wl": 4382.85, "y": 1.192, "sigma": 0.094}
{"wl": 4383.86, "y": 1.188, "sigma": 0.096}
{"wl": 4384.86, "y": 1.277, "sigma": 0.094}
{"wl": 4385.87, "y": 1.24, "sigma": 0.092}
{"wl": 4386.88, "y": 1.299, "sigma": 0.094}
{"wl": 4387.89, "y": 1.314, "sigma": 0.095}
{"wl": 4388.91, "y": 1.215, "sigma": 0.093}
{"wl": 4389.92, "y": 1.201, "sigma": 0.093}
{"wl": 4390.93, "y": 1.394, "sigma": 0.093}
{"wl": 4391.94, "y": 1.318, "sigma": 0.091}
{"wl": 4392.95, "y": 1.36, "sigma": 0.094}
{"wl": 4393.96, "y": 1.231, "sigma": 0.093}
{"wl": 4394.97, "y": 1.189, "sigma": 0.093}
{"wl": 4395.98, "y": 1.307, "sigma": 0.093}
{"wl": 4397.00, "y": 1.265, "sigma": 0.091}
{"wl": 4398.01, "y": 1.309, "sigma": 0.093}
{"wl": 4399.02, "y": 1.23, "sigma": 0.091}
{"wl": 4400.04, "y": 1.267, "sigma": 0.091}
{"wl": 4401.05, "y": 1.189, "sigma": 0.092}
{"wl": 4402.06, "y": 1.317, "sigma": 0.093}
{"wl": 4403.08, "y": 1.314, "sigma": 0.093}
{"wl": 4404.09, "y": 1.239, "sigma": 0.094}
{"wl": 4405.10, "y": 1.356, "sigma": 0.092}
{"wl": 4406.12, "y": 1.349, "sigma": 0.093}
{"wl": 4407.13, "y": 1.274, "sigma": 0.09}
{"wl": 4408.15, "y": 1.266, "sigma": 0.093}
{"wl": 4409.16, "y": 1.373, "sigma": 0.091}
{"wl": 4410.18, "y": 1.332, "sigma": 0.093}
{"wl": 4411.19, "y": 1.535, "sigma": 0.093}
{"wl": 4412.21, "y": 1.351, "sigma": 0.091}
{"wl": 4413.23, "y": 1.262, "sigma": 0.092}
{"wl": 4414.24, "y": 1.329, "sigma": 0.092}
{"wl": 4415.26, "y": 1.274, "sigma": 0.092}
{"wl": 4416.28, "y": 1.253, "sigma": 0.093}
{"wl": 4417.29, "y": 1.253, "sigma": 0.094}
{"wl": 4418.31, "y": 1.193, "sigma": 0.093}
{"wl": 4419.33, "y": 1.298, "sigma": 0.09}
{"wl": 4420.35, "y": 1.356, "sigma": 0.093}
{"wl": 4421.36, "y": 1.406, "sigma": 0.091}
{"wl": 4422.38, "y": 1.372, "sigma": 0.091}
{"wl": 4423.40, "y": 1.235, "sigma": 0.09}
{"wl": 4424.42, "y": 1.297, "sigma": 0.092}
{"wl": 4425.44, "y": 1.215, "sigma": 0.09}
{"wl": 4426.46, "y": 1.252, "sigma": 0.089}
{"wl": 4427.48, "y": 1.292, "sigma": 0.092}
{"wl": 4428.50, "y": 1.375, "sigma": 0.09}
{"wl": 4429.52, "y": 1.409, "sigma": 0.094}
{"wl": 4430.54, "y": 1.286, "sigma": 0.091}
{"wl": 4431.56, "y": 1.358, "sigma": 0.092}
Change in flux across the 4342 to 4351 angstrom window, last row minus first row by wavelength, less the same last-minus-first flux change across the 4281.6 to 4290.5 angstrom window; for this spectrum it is 0.23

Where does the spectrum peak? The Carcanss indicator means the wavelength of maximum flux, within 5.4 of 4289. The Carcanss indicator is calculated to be 4284.07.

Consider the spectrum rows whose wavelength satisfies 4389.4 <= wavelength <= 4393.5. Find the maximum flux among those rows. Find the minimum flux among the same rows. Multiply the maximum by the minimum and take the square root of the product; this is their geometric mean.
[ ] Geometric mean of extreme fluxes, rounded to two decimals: 1.29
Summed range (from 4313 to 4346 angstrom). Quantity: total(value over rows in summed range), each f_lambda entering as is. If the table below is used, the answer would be 51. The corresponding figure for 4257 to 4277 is 28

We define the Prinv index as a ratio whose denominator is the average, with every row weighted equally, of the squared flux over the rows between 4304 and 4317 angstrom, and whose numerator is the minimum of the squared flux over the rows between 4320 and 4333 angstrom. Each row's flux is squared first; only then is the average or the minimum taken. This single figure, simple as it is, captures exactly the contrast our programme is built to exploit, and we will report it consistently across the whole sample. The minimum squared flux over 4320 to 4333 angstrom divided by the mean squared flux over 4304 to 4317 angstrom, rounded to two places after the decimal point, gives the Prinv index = 0.77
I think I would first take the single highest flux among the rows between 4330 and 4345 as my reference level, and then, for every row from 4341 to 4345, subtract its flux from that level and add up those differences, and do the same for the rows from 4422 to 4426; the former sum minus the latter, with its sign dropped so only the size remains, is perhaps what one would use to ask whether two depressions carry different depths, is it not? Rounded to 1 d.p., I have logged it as 0.9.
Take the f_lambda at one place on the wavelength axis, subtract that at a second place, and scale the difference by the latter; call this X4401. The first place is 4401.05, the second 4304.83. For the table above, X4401 -0.10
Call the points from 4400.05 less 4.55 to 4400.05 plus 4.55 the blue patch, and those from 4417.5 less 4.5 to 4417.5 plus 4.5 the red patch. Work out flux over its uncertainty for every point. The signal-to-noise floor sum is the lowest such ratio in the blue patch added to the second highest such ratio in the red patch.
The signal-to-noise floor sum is 27.5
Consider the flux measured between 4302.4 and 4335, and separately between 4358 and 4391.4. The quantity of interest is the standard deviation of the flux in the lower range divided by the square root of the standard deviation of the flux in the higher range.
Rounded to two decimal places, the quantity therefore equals 0.37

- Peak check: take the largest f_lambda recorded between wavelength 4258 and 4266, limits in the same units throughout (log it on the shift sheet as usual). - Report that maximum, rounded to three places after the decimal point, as 1.628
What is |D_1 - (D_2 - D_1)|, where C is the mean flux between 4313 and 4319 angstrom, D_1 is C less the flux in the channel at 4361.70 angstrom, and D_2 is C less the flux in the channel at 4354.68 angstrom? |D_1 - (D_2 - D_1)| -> 0.0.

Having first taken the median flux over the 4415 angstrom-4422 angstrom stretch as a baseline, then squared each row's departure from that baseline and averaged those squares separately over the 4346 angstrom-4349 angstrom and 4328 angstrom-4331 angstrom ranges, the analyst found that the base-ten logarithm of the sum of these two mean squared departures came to -1.51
